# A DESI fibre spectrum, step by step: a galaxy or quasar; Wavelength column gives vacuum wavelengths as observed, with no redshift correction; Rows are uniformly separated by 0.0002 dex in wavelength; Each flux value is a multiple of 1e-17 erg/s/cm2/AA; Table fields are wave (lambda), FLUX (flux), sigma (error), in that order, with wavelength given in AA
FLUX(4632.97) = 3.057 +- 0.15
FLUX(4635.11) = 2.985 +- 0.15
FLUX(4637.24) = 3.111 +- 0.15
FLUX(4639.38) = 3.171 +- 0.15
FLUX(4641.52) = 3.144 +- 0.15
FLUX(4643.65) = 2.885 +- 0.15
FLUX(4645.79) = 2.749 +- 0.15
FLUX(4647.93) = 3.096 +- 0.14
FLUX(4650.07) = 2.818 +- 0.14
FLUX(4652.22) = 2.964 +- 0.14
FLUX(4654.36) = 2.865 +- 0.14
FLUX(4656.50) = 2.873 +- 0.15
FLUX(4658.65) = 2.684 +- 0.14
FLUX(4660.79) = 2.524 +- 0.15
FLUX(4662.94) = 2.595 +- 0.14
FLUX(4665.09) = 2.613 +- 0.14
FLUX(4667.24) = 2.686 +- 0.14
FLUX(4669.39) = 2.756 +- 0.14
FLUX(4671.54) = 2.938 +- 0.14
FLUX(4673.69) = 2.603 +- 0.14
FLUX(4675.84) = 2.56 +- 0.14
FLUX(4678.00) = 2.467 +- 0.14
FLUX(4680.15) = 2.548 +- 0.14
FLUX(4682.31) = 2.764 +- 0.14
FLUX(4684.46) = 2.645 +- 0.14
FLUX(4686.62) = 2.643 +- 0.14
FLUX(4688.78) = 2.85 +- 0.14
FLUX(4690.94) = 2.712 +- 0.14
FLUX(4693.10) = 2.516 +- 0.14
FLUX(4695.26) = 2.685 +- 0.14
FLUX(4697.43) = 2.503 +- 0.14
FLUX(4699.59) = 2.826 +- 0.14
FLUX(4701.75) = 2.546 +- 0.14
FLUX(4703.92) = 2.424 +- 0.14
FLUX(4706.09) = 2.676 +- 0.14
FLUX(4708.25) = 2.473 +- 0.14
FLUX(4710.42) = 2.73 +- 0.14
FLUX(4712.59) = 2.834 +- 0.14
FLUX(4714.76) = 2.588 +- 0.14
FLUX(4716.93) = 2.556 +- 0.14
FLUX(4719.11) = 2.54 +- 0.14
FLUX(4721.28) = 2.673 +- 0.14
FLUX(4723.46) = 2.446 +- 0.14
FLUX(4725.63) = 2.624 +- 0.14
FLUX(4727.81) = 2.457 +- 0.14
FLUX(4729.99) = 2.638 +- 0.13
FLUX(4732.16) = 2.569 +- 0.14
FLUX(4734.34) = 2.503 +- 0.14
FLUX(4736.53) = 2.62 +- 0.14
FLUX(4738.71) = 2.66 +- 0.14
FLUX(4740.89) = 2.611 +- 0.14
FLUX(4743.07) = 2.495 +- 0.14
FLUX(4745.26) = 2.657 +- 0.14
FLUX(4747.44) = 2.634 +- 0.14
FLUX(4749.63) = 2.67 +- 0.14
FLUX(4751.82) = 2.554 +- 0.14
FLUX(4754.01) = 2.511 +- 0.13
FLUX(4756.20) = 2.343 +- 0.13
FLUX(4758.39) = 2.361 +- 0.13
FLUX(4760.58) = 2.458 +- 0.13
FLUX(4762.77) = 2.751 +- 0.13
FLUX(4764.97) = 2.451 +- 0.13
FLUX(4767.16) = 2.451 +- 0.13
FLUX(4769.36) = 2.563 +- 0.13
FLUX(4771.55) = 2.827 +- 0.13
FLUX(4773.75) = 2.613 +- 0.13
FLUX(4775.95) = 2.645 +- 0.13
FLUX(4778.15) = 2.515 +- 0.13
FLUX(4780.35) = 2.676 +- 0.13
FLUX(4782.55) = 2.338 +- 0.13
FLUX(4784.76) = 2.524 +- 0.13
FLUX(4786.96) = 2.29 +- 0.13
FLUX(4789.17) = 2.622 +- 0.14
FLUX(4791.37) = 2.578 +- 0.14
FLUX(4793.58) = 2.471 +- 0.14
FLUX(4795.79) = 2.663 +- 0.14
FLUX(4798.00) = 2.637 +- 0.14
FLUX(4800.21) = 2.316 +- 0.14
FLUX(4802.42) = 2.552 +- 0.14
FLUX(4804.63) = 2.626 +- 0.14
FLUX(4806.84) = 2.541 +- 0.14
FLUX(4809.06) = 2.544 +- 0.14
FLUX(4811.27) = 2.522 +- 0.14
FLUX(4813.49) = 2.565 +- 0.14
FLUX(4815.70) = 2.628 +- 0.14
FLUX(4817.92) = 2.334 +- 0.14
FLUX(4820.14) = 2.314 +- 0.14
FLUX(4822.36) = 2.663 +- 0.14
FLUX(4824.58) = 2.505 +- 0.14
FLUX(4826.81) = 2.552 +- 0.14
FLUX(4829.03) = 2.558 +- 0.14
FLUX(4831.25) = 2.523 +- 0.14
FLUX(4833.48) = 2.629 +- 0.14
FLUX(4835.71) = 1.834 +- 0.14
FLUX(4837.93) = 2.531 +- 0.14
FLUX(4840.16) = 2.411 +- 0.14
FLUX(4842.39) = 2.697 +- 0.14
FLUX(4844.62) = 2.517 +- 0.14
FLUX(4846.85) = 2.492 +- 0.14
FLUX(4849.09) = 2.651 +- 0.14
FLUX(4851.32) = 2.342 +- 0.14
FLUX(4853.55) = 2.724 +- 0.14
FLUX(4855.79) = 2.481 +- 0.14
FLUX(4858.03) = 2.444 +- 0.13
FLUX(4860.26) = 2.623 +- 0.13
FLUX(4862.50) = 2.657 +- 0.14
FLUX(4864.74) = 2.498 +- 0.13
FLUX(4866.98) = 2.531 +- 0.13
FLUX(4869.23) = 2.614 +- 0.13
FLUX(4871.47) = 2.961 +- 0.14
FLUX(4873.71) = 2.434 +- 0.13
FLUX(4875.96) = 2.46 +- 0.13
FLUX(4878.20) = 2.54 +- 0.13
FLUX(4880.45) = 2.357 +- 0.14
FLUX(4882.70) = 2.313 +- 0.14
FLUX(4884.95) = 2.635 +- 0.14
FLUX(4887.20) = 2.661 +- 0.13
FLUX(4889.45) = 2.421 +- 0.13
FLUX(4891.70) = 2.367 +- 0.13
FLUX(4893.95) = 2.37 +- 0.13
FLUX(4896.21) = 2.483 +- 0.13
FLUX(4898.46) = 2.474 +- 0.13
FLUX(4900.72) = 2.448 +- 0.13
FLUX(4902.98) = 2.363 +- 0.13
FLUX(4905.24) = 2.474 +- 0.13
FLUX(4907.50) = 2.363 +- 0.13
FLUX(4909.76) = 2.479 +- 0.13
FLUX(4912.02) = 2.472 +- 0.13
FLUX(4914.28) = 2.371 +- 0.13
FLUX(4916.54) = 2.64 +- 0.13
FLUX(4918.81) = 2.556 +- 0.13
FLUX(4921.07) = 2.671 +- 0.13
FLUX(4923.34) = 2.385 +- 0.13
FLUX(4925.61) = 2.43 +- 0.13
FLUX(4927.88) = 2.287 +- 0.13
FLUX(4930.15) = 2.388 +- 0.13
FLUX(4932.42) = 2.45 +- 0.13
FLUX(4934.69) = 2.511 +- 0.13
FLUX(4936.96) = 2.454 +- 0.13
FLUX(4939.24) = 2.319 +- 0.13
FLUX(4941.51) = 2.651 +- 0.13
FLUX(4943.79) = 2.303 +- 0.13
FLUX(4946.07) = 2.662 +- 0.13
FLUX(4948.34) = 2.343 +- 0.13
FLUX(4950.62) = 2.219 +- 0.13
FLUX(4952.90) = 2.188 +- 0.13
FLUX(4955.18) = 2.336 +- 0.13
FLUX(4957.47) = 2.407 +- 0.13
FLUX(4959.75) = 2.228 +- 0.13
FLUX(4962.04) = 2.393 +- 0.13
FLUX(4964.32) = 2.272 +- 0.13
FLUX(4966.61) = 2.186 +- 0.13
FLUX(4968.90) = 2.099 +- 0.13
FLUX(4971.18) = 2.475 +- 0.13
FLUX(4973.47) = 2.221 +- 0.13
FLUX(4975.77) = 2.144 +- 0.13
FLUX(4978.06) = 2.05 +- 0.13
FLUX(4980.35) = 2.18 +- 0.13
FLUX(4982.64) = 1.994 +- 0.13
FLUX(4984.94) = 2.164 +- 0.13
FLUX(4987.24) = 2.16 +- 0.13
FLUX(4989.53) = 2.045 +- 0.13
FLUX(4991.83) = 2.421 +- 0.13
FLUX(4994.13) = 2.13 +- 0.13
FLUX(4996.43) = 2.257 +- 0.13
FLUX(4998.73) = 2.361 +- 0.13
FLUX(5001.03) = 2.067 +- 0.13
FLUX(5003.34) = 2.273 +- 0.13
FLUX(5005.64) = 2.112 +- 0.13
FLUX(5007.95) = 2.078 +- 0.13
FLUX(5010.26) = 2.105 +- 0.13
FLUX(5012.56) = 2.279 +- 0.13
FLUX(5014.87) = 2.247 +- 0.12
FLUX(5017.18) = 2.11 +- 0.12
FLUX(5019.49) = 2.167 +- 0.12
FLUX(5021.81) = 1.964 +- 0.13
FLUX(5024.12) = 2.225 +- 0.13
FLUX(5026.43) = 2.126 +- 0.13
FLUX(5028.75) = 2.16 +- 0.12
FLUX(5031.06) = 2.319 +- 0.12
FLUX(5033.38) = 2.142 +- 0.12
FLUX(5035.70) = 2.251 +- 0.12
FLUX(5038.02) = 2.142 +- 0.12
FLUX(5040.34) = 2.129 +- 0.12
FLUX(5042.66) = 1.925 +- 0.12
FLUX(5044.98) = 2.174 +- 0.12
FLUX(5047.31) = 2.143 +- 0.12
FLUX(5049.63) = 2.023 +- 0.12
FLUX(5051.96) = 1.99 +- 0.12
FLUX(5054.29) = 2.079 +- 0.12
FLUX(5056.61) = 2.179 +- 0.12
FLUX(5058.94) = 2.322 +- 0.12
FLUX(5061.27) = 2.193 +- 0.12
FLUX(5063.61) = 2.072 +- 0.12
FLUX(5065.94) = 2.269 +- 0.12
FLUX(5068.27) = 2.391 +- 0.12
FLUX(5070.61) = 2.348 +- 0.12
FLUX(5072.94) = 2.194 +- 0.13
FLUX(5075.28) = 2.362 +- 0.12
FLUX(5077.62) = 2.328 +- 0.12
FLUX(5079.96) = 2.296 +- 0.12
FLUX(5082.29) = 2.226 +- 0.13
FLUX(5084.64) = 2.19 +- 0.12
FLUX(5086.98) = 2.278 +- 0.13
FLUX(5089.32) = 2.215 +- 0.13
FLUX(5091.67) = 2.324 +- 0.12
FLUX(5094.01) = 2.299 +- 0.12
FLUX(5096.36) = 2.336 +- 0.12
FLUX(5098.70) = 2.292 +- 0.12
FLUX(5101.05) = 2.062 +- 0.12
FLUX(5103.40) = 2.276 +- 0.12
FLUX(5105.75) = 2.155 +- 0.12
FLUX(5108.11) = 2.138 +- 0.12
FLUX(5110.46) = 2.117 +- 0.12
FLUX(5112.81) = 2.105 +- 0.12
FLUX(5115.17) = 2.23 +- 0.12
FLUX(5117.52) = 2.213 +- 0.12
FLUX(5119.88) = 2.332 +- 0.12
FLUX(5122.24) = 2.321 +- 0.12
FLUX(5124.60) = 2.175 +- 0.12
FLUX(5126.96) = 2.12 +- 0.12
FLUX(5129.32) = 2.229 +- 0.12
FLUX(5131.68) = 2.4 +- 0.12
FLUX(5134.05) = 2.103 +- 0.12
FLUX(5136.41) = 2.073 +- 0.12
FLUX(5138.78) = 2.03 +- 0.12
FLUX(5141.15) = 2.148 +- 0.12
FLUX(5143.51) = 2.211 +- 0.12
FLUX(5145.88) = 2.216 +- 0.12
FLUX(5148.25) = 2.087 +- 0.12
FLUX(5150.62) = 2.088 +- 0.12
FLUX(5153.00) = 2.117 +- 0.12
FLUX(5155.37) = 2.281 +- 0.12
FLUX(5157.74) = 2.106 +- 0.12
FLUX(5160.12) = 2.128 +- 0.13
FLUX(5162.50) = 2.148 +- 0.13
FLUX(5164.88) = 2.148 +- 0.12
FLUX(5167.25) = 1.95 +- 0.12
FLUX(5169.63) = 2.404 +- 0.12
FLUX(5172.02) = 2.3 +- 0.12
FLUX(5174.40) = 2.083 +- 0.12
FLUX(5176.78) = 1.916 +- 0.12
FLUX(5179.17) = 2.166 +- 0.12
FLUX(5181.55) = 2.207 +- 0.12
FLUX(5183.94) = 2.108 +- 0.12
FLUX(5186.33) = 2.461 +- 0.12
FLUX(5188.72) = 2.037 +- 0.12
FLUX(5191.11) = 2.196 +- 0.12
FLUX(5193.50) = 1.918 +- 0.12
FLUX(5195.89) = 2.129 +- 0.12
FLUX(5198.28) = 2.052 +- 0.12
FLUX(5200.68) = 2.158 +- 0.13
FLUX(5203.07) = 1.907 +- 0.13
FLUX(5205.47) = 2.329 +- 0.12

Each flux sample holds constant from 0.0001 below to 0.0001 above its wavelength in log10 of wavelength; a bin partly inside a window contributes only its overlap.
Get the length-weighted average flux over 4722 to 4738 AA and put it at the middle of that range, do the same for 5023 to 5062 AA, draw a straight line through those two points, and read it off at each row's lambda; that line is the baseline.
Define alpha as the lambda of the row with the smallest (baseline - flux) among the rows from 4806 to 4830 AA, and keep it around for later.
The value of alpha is 4822.36 AA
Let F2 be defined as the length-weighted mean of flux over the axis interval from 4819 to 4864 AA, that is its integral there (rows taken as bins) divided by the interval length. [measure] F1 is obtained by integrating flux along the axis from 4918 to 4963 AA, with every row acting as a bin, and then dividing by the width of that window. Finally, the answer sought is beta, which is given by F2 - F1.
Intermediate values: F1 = 2.41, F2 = 2.51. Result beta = 0.10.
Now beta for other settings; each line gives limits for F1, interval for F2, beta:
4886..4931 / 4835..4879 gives 0.07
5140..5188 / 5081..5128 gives 0.06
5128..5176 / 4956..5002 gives 0.05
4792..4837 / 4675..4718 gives 0.13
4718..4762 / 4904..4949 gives -0.09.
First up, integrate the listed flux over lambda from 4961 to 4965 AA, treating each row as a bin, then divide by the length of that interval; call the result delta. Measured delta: 2.34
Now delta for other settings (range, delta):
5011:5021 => 2.19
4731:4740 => 2.59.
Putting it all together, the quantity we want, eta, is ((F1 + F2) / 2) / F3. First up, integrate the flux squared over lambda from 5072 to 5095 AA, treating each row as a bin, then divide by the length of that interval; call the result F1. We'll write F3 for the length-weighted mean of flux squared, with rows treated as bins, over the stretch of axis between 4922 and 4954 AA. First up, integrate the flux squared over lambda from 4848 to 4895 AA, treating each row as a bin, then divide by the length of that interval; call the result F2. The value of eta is 1.00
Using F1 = 5.2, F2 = 6.4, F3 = 5.78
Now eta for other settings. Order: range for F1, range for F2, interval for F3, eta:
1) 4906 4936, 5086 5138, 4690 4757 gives 0.82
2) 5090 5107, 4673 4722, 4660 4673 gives 0.83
